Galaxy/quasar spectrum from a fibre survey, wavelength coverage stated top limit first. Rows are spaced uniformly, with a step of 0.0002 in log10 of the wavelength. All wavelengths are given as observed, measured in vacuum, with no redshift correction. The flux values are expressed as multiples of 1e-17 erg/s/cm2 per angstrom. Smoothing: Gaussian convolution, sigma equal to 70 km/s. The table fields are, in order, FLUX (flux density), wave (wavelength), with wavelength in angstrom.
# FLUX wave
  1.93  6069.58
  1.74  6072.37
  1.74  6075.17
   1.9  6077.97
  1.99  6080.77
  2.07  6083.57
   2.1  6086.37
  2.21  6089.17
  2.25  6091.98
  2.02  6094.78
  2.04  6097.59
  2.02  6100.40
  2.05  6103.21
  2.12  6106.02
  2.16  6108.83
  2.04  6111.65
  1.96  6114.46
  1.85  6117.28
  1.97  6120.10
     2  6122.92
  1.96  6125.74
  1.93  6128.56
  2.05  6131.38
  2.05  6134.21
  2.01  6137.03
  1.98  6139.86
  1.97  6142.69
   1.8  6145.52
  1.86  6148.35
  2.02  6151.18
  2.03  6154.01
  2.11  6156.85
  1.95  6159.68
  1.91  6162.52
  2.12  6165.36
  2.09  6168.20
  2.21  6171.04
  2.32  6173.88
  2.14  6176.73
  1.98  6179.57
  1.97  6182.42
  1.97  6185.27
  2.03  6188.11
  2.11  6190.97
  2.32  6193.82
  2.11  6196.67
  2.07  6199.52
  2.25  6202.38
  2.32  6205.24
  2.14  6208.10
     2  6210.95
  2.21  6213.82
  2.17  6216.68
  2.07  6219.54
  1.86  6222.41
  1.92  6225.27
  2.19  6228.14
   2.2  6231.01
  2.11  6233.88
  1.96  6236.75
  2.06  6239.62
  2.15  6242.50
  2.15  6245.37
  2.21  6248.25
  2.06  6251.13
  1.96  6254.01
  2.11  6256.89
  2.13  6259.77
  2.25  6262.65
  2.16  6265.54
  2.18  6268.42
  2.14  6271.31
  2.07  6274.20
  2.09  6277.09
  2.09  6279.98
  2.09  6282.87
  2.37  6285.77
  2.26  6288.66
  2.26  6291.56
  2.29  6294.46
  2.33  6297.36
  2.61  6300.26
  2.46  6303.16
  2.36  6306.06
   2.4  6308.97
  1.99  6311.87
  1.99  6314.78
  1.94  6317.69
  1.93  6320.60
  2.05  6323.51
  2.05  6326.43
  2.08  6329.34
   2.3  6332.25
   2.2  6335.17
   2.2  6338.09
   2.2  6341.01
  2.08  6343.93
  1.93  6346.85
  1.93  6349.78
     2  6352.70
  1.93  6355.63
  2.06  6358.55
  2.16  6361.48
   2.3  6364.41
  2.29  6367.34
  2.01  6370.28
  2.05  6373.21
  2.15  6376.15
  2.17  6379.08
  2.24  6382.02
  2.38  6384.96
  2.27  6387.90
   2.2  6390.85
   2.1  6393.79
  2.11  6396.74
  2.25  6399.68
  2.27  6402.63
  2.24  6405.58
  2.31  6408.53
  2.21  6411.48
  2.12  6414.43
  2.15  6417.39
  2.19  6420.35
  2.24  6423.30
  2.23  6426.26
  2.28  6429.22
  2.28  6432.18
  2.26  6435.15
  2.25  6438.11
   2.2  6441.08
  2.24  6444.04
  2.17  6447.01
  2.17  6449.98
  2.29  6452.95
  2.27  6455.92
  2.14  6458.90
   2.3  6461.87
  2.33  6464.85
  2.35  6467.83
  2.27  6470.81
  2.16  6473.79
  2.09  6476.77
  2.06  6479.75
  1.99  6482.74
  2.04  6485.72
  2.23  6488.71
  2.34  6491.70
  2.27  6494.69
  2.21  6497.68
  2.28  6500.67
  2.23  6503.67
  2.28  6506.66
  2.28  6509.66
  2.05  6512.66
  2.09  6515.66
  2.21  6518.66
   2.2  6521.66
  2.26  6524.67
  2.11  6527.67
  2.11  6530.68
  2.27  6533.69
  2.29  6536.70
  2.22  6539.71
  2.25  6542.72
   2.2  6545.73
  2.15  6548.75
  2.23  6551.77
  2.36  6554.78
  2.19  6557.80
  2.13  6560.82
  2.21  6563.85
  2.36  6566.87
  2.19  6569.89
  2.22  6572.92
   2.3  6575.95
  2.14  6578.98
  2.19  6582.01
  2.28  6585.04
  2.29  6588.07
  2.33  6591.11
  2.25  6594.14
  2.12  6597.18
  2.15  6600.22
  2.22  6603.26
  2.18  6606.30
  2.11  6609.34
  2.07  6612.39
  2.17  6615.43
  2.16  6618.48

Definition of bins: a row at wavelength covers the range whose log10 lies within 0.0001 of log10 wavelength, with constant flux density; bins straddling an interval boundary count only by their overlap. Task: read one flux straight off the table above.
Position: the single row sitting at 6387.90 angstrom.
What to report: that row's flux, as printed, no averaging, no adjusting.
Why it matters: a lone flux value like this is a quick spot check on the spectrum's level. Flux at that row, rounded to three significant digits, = 2.27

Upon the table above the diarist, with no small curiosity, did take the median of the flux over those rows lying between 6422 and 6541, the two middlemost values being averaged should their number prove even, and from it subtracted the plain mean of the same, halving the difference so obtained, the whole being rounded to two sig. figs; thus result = 0.011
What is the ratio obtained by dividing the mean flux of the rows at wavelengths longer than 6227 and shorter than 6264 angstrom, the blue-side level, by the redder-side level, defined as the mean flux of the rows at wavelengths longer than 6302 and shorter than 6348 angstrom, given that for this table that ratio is 0.992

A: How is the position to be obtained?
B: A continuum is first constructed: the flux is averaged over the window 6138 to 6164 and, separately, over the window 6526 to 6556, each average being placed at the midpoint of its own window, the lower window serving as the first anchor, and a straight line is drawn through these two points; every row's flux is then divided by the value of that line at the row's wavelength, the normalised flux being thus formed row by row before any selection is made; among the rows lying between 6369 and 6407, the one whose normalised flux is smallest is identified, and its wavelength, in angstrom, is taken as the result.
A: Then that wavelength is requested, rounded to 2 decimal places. 6370.28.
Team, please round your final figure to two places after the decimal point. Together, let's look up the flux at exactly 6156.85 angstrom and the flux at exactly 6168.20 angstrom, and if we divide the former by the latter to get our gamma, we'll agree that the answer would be 1.01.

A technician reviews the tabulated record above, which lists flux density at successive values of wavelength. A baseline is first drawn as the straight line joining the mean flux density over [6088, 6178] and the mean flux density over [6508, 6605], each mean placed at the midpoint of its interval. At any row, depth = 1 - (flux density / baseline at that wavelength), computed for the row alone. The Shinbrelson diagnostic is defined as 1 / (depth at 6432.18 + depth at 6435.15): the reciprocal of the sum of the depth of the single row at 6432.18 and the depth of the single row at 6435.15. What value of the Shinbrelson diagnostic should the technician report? -10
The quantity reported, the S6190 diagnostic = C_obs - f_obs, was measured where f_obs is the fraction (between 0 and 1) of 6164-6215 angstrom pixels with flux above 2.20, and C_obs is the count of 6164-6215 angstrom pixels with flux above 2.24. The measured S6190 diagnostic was 3.7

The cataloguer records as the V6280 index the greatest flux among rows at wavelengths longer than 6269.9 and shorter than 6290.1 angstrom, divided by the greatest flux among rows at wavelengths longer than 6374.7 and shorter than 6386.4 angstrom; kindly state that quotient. 1.00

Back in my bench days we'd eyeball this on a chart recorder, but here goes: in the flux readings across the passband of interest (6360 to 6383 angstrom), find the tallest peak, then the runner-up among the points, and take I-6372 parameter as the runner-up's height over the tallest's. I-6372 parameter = 0.996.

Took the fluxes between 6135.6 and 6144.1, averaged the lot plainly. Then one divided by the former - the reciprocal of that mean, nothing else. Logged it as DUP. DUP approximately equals 0.50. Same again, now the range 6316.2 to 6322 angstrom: 0.52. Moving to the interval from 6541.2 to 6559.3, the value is 0.45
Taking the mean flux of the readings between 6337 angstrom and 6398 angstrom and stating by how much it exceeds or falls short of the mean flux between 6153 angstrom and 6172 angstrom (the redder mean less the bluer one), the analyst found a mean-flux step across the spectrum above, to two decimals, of 0.07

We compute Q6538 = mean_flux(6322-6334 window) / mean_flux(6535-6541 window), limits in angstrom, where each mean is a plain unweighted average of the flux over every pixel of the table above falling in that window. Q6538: 0.940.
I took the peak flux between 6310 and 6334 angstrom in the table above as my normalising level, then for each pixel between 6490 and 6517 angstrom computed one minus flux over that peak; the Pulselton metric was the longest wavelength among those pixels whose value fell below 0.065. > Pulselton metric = 6509.66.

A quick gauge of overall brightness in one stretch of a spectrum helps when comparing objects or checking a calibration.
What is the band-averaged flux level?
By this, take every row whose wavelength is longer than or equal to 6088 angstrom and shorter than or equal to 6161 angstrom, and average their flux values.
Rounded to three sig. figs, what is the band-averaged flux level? 2.02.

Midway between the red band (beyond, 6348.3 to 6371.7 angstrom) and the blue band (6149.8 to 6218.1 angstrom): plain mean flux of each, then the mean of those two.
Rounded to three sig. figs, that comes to 2.10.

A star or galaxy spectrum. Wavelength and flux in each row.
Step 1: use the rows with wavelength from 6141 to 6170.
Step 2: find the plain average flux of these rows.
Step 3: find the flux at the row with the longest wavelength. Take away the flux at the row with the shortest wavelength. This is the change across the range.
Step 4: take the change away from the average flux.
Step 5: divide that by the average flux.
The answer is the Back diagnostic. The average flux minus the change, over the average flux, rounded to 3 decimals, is 0.940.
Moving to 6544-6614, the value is 1.059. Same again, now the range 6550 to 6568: 0.942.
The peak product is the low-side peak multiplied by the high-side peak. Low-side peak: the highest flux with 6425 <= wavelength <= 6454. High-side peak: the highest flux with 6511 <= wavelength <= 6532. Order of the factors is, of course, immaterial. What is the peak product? 5.18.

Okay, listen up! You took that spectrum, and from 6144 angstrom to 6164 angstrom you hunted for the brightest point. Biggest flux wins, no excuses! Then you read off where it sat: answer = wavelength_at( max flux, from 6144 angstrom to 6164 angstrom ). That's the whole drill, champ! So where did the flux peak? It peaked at 6156.85 angstrom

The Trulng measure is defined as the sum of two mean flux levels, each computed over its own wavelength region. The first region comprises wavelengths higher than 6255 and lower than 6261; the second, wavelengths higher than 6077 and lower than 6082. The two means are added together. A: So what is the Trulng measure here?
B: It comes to 4.06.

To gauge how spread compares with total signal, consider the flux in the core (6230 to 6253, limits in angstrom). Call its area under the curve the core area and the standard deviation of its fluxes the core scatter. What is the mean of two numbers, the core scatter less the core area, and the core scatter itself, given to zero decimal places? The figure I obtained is -24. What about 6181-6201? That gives -21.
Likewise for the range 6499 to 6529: -33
